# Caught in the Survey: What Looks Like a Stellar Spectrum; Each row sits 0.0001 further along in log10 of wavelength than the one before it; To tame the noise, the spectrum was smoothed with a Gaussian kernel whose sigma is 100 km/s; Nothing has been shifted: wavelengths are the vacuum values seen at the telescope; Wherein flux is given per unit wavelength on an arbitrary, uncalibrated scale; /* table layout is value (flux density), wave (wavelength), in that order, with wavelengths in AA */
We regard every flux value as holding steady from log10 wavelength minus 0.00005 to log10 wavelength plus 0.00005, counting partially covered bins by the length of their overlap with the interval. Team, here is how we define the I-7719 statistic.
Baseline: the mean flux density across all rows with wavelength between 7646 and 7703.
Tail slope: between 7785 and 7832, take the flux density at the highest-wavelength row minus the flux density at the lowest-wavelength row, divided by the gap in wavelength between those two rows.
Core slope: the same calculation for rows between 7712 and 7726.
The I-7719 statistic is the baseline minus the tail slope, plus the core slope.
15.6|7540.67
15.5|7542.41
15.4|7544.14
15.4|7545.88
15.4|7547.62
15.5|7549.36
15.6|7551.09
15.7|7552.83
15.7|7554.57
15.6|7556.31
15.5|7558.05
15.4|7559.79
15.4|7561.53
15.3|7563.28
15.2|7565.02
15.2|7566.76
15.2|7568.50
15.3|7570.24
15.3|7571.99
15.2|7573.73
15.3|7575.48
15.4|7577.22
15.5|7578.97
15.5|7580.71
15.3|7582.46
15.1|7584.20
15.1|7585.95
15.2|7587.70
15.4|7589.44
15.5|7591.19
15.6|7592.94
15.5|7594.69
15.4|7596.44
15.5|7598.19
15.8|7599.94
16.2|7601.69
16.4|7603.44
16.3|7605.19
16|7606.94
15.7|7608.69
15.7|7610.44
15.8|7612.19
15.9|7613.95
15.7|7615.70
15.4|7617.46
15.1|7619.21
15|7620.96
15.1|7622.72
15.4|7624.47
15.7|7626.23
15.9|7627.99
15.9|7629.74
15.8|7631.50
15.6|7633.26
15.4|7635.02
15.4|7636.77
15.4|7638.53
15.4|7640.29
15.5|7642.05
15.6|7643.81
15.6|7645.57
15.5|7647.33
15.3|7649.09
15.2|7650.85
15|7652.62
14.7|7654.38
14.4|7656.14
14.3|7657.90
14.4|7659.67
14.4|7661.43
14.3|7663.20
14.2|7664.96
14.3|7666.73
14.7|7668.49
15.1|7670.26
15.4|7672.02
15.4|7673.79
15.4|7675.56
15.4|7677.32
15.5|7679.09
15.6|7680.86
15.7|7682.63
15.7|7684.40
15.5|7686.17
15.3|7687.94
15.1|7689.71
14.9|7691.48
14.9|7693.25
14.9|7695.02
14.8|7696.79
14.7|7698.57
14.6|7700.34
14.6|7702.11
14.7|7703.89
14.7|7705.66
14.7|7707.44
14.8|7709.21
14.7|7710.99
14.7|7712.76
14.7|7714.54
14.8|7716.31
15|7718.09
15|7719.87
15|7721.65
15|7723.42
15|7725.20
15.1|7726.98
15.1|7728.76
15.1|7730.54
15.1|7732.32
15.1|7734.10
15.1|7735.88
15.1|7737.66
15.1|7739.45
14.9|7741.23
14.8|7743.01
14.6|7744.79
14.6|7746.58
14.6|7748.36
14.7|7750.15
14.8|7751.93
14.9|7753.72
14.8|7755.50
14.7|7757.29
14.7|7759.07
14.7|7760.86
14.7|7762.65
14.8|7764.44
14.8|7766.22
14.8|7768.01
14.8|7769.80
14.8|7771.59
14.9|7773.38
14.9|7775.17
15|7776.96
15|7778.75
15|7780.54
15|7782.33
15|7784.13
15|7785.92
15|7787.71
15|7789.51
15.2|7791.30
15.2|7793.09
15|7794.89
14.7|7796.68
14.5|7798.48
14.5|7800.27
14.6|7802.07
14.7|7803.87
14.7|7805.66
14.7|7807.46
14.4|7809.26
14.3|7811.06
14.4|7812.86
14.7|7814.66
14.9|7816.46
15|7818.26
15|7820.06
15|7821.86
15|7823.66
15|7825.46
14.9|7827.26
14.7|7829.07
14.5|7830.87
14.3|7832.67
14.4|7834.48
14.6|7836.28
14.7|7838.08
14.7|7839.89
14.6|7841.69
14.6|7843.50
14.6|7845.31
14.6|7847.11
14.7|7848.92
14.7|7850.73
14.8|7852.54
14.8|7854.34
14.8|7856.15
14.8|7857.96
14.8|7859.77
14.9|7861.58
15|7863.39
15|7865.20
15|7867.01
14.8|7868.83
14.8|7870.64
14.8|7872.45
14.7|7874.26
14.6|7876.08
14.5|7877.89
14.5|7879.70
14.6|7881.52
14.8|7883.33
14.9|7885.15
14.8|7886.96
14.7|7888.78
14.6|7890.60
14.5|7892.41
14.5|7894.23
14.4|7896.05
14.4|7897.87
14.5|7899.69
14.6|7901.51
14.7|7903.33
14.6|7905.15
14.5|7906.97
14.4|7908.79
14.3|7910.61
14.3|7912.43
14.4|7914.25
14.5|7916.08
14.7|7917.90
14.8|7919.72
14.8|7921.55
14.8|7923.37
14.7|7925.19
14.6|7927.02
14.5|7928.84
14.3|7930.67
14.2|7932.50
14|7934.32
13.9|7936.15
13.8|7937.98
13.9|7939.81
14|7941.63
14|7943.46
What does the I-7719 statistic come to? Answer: 15.0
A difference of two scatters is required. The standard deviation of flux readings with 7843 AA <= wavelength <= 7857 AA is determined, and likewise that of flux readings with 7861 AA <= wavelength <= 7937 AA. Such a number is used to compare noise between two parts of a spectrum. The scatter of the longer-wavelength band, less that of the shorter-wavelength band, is 0.16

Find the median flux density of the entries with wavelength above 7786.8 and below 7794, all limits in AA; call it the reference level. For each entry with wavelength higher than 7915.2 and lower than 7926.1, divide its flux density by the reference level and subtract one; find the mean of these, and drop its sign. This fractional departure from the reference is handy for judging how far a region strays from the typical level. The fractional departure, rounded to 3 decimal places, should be 0.025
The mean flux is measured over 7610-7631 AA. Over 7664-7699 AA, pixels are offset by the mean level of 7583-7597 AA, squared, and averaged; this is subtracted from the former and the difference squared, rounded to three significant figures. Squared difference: 235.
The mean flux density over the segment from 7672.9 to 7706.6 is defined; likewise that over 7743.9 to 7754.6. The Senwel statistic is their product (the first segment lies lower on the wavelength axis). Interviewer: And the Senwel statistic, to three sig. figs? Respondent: 222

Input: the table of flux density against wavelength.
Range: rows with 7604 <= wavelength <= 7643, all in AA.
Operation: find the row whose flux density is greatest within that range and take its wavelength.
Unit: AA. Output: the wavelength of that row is 7605.19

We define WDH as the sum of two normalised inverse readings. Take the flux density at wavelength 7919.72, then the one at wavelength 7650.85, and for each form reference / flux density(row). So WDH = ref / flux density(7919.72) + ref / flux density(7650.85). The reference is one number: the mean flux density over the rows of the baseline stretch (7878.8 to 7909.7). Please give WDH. 1.95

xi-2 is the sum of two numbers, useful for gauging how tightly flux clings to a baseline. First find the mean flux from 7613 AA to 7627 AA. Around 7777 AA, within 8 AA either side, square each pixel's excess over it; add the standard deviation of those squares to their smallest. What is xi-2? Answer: 0.25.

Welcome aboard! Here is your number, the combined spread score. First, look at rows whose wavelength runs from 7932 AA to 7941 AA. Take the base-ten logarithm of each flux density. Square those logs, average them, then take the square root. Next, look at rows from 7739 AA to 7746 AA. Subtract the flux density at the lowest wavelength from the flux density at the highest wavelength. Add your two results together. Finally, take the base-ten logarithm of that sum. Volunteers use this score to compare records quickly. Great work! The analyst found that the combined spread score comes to -0.19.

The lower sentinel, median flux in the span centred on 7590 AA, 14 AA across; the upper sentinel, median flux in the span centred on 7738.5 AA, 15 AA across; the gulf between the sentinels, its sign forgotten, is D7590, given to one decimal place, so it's 0.3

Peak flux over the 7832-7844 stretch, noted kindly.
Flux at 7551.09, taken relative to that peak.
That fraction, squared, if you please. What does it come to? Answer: 1.13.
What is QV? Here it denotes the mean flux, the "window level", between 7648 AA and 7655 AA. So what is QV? 15.1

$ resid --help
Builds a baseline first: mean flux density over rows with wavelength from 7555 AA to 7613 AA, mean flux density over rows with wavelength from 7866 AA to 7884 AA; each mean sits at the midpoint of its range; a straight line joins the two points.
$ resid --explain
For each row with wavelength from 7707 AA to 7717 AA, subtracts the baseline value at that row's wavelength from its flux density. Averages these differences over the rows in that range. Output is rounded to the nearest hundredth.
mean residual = -0.43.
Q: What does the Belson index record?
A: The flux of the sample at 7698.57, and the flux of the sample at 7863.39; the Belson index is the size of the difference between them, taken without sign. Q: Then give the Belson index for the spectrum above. 0.30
